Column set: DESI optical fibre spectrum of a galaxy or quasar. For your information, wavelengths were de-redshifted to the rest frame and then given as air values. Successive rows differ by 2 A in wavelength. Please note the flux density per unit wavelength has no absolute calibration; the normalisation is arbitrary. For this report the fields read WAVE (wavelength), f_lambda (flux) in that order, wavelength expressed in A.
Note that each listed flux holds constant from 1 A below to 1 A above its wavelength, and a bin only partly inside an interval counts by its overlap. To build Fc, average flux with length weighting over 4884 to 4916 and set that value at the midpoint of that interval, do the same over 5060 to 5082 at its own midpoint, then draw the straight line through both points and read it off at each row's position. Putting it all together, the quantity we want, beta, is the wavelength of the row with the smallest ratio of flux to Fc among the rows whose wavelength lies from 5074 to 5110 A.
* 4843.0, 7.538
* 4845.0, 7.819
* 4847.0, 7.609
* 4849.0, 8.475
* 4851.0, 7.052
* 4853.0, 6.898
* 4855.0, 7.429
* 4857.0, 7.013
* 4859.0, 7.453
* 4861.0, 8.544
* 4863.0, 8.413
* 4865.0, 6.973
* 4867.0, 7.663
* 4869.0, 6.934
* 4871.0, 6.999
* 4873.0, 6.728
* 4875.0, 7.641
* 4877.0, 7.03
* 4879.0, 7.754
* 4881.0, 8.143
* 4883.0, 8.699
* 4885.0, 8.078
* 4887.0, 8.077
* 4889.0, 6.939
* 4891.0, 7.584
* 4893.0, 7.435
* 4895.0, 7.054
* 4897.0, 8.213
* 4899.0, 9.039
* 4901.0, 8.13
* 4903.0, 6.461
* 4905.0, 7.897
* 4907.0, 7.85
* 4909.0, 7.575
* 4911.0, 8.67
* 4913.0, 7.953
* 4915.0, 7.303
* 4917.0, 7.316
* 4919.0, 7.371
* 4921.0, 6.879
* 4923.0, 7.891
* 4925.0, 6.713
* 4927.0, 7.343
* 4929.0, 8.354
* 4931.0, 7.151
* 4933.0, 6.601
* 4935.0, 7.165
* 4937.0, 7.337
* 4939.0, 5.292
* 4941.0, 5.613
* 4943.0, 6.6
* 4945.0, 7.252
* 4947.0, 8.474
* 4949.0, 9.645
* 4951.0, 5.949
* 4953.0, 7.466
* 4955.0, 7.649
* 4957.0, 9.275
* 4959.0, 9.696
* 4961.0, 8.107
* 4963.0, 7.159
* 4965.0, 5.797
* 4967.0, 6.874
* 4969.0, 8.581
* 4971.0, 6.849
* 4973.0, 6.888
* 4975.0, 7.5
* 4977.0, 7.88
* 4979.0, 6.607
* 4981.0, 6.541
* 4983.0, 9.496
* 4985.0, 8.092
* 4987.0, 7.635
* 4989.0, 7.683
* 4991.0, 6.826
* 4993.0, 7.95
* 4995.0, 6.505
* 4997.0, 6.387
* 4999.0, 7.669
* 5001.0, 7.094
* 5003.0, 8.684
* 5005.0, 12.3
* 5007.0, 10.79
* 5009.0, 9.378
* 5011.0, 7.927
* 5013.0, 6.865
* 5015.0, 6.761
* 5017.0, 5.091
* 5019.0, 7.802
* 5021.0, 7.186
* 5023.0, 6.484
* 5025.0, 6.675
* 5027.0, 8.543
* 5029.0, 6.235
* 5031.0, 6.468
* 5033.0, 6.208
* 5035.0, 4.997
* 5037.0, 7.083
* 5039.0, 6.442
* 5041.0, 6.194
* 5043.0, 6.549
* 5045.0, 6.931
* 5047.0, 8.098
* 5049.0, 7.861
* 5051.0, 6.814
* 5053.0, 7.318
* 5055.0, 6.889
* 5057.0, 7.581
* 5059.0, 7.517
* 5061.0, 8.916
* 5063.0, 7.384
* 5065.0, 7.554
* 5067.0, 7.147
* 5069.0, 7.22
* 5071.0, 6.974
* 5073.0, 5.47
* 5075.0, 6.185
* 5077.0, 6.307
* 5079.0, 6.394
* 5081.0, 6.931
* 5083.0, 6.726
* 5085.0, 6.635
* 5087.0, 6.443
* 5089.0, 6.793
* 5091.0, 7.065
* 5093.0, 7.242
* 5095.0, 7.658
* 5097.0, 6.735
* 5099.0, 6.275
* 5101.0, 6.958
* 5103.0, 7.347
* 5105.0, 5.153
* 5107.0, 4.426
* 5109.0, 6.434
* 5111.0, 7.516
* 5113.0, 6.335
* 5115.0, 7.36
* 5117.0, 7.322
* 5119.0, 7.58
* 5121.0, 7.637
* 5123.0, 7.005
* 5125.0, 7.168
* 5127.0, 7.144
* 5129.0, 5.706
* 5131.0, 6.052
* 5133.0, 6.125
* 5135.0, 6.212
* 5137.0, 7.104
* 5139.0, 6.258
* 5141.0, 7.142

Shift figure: 5107.0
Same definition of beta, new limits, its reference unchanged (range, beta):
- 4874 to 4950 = 4939.0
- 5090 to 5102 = 5099.0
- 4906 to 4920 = 4915.0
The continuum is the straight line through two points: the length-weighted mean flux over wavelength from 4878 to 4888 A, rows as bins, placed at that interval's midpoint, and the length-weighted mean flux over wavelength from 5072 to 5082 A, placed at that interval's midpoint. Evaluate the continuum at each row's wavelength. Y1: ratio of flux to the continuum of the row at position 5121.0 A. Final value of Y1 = 1.3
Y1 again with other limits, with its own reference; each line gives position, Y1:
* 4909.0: 1.0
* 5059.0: 1.2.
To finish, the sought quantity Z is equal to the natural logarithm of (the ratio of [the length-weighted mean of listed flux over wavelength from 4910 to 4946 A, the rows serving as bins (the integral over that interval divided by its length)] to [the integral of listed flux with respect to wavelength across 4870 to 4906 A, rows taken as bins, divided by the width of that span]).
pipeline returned -0.068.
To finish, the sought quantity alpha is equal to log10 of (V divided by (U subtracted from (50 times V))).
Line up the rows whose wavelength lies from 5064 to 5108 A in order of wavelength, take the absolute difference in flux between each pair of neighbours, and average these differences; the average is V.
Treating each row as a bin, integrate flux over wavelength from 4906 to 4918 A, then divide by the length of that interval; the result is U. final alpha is -1.54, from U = 7.8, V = 0.51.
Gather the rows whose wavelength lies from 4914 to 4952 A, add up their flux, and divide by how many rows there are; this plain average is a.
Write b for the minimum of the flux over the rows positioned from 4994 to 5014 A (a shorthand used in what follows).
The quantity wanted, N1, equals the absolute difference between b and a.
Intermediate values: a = 7.17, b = 6.387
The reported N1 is 0.8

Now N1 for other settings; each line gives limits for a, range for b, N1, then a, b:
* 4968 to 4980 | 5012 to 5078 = 2.4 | 7.38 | 4.997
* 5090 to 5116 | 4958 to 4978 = 0.9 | 6.65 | 5.797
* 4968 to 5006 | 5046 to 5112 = 3.3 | 7.75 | 4.426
